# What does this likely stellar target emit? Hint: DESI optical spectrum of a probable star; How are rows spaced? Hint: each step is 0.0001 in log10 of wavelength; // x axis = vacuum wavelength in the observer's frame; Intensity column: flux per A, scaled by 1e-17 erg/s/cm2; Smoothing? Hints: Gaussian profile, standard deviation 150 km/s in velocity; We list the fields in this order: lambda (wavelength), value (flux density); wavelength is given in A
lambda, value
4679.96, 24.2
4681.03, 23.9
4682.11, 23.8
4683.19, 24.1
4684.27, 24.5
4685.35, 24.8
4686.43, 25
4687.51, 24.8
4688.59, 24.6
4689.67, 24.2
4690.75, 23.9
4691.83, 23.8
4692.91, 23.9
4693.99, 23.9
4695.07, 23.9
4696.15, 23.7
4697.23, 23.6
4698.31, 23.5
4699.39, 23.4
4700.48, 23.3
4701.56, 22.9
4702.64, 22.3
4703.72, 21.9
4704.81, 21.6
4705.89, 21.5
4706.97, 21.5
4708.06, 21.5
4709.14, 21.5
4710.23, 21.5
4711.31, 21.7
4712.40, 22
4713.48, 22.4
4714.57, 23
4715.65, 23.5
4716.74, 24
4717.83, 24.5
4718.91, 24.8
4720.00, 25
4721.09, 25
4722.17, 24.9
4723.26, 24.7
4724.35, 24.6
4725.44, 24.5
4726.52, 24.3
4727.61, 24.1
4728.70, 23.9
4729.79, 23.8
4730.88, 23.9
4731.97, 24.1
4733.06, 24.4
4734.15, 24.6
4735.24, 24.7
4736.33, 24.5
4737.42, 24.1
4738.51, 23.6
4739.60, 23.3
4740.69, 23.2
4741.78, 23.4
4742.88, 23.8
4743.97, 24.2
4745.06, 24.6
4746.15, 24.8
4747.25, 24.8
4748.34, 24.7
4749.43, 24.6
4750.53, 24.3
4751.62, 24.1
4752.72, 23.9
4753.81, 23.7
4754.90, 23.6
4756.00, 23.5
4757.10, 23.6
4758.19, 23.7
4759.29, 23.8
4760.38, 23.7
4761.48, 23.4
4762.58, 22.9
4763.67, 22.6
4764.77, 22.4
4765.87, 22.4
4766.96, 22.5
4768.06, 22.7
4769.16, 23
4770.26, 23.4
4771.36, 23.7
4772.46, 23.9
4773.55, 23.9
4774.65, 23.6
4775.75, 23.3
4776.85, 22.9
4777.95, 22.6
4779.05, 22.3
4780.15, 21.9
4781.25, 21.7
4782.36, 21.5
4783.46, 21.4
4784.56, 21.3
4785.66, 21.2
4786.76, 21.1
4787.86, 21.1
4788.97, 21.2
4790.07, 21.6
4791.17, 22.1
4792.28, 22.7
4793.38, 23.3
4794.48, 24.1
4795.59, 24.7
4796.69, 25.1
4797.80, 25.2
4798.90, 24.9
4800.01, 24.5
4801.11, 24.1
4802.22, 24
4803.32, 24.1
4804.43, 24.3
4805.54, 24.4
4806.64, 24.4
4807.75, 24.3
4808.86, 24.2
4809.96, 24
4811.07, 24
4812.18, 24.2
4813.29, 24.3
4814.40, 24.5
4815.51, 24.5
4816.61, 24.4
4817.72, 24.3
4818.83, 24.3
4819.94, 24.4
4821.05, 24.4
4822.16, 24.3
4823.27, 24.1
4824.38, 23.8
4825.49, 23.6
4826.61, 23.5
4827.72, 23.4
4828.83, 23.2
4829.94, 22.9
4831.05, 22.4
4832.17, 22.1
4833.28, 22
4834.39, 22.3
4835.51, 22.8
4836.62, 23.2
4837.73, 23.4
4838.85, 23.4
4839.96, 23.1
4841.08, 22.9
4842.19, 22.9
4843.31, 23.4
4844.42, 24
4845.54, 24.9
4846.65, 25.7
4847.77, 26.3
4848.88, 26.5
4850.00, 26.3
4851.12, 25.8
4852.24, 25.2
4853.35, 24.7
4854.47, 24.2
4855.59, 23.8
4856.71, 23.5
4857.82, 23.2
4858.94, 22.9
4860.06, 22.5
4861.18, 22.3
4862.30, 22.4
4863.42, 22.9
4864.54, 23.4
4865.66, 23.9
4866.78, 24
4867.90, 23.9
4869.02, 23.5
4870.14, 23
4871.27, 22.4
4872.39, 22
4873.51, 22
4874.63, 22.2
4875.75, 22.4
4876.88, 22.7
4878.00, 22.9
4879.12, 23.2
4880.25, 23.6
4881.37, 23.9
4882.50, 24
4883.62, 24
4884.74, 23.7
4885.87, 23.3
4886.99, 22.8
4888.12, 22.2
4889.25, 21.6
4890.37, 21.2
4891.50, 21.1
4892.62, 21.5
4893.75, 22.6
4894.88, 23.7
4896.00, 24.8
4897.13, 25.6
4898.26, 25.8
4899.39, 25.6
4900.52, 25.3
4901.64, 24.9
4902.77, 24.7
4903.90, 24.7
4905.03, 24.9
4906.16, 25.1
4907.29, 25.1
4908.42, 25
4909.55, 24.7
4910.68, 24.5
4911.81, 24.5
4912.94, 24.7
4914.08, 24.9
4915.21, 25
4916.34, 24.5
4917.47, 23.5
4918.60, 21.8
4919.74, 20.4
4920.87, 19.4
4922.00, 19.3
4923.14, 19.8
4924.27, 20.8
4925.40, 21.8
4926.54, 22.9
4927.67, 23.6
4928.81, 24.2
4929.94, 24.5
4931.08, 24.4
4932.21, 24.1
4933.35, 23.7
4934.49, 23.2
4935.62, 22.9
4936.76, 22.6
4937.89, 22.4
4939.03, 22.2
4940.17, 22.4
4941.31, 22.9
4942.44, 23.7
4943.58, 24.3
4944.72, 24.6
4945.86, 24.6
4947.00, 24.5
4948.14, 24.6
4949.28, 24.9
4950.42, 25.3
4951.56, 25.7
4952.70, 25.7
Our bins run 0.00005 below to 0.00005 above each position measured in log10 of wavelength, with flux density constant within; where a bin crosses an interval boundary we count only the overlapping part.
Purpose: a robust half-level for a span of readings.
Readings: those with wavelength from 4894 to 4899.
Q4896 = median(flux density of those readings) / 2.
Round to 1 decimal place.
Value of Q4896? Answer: 12.6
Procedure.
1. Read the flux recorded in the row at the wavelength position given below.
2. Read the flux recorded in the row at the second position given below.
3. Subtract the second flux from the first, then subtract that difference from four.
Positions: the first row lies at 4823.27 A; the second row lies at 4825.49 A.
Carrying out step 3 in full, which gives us 3.5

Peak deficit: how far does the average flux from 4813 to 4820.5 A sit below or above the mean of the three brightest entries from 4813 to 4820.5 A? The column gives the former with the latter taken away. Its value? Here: -0.1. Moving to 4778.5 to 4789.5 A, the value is -0.5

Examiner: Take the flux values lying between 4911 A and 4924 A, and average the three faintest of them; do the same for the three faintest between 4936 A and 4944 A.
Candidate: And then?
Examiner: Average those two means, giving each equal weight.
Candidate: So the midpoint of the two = 20.9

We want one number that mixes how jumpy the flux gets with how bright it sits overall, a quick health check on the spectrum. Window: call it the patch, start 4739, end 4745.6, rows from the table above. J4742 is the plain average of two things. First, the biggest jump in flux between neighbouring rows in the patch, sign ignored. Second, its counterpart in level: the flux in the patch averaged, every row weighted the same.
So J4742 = 12.1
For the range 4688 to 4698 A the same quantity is 12.2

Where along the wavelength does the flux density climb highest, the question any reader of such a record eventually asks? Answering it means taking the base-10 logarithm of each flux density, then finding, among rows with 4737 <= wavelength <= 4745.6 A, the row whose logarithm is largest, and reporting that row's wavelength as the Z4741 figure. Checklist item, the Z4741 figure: 4745.06 A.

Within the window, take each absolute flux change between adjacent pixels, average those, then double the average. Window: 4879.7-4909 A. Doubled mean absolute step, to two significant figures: 0.77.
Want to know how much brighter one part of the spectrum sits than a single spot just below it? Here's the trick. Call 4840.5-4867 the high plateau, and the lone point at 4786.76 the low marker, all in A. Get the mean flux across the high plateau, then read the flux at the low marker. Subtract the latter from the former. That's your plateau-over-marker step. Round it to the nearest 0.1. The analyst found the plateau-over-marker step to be 3.0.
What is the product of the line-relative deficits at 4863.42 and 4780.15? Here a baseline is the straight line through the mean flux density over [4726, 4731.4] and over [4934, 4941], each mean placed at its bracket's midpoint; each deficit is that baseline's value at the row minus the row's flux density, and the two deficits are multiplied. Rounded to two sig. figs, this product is 0.36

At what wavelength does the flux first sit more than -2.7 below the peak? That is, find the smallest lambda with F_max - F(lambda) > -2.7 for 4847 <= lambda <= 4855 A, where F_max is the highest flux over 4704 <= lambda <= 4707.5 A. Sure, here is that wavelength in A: 4854.47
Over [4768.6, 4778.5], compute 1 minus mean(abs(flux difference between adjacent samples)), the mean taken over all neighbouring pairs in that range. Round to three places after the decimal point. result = 0.725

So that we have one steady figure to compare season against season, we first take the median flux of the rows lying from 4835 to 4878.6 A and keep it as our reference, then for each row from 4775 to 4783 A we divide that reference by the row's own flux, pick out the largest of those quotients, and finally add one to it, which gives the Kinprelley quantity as 2.09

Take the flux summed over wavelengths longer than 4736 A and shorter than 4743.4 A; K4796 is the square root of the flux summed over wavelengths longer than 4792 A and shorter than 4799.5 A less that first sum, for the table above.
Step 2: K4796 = 2.02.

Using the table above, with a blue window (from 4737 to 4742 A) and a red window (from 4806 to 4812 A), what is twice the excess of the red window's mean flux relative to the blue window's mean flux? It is 1.3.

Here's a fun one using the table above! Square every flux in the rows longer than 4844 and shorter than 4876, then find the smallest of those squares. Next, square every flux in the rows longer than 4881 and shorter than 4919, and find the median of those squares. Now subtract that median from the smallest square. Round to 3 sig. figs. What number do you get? -116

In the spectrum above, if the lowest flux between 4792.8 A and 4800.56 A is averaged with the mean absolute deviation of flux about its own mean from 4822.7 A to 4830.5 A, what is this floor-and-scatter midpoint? 11.8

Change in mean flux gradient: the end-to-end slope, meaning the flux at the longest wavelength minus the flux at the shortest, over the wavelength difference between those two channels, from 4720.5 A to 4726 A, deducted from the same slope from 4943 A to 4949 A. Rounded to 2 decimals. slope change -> 0.18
